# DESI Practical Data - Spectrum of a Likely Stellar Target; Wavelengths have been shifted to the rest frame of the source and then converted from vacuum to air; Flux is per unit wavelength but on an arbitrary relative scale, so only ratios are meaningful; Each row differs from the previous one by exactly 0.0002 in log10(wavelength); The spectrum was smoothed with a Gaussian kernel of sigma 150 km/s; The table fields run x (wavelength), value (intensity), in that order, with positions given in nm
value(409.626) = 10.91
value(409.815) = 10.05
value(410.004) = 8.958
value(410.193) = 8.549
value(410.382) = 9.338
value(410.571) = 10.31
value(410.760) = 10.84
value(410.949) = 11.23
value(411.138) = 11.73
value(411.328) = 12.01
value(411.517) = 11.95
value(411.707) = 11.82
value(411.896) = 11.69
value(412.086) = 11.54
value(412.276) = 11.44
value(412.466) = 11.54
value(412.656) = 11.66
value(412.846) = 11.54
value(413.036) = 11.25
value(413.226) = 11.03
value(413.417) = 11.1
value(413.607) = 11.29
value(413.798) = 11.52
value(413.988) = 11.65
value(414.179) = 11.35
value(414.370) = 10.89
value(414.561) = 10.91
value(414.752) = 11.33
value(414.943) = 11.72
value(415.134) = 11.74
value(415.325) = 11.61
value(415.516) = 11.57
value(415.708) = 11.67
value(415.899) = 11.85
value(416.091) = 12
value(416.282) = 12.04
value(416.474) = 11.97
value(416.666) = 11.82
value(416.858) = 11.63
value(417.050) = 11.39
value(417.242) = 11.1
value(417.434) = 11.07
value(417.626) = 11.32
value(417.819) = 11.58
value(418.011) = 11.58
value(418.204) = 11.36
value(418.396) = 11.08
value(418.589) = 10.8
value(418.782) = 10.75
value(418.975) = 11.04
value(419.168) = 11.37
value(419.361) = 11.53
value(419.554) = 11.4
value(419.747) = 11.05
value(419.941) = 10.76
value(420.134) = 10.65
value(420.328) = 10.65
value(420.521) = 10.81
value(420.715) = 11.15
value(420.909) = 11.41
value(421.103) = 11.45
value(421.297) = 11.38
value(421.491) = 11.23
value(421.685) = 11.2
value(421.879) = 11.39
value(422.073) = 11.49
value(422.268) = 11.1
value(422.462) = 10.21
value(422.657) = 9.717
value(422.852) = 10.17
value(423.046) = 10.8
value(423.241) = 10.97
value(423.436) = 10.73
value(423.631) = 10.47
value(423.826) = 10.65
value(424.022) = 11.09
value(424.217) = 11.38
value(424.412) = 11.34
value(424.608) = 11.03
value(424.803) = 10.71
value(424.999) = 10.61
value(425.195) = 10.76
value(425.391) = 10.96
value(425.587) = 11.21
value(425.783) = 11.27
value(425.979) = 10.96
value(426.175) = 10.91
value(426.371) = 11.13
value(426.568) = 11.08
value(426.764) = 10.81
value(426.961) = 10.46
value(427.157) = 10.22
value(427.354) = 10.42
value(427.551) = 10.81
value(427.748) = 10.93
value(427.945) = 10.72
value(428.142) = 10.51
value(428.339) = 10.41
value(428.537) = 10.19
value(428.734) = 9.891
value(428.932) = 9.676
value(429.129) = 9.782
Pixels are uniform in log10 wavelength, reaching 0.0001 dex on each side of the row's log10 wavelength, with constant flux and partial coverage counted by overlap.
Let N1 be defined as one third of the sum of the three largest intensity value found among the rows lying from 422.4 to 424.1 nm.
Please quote 11.0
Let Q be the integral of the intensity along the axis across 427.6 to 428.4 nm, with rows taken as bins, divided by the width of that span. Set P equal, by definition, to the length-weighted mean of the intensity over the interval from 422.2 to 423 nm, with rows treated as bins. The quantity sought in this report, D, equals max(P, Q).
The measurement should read 10.7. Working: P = 10.31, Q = 10.7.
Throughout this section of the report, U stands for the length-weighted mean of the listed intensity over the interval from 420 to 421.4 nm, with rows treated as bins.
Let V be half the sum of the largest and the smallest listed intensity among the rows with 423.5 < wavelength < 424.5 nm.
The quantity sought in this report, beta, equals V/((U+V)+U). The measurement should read 0.331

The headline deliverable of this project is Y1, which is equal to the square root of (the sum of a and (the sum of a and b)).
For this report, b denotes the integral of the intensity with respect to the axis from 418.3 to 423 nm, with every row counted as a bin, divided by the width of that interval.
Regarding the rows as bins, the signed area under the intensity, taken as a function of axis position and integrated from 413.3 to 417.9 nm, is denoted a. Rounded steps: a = 52.9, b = 10.99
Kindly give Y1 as 10.8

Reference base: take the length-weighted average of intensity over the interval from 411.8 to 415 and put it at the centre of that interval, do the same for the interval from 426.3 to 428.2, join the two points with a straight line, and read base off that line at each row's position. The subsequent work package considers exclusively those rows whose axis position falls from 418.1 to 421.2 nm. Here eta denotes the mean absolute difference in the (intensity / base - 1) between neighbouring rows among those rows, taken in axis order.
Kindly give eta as 0.0185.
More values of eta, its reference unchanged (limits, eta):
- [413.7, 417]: 0.0155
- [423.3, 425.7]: 0.0214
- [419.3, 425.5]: 0.0229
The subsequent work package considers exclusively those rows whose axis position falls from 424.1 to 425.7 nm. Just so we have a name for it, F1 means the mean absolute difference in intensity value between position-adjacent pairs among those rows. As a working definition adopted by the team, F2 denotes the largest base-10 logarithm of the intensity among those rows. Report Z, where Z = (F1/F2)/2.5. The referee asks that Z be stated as 0.074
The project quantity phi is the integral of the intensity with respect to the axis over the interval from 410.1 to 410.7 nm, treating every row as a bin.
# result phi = 5.7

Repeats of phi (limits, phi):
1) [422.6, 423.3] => 7.3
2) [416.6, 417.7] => 12.5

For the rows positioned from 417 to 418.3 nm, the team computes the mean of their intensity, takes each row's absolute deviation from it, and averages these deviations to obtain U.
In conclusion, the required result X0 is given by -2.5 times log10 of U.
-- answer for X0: 2.0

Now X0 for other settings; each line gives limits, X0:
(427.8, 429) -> 1.3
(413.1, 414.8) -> 1.6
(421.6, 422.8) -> 0.6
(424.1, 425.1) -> 1.4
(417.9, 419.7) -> 1.5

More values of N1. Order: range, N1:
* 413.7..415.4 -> 11.7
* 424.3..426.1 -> 11.3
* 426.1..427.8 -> 11.0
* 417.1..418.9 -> 11.5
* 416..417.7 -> 12.0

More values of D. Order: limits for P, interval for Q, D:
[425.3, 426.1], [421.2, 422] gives 11.3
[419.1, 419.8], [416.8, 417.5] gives 11.4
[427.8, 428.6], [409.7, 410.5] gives 10.5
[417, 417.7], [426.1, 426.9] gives 11.2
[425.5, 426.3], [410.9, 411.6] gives 11.8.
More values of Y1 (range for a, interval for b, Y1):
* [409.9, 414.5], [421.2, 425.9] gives 10.6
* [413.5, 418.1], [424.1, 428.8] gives 10.8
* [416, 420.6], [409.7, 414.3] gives 10.7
